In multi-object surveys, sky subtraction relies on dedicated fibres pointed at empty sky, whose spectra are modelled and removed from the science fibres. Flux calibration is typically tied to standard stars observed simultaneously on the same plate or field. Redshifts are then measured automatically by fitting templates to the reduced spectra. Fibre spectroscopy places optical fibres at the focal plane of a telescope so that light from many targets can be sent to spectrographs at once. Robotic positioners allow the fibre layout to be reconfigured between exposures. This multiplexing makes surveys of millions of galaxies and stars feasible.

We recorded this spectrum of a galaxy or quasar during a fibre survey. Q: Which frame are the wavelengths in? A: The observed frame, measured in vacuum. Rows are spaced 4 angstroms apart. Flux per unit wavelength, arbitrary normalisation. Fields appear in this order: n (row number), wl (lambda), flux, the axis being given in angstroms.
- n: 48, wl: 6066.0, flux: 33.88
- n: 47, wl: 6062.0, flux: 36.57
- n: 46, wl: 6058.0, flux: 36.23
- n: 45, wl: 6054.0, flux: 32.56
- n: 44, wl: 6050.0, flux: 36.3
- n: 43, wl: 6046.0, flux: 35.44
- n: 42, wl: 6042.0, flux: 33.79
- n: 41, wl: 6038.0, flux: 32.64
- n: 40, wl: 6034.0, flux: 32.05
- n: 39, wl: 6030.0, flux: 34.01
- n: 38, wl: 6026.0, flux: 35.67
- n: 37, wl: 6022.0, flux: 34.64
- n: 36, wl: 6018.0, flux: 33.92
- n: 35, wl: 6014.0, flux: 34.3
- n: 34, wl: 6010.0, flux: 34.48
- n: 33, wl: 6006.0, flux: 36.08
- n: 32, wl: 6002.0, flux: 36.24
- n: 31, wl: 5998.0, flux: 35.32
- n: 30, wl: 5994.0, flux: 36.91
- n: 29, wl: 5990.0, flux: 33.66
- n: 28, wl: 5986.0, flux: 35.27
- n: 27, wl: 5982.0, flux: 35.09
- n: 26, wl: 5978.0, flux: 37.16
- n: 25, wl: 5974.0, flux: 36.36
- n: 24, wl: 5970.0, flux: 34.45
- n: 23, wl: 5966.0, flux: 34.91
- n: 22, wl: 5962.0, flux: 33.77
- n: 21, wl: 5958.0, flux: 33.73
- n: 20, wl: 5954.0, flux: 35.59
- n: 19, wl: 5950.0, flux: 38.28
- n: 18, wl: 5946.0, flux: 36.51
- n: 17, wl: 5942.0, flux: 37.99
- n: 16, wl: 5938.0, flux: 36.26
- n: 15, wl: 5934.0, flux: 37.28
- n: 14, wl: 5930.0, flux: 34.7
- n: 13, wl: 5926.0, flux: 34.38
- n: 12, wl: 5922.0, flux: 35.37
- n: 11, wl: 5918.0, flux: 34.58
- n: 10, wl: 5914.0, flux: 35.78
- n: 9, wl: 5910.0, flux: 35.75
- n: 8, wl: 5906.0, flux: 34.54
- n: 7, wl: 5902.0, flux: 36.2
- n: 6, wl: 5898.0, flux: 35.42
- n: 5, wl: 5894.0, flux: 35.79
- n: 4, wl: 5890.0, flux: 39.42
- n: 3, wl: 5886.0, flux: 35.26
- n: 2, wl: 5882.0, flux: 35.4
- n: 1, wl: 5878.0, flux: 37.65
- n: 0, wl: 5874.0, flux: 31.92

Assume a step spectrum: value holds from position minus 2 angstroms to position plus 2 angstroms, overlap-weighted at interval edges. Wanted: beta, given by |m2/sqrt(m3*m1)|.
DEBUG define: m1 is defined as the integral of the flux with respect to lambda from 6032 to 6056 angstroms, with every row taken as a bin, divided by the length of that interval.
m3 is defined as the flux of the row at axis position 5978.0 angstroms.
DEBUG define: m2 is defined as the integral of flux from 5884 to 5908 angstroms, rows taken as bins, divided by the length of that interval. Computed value 1.02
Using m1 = 33.8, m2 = 36.1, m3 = 37.16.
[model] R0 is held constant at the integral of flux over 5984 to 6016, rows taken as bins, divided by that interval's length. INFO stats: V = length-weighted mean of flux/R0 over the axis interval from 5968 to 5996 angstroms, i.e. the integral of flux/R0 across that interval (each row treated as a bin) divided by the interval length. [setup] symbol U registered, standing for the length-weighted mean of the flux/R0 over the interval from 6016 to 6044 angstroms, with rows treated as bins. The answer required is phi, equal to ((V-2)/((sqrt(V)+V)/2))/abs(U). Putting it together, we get -1.03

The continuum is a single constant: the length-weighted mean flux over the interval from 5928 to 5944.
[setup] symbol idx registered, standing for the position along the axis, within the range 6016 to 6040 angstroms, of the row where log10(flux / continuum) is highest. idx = 6026.0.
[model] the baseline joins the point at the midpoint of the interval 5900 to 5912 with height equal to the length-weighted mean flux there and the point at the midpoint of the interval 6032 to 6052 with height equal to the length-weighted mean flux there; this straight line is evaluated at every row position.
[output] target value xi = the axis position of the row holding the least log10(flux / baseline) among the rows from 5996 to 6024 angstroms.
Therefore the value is 6018.0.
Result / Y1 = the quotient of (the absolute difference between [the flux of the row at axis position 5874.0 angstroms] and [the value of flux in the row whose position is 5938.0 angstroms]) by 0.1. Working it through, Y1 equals 43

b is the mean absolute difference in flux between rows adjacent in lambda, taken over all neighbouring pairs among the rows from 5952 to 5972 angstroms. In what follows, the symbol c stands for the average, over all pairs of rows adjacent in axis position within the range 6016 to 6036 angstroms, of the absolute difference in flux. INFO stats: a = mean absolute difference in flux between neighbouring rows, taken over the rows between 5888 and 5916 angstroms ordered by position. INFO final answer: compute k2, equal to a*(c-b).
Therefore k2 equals 0.6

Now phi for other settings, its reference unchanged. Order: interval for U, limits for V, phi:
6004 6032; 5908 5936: -1.01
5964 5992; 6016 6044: -1.08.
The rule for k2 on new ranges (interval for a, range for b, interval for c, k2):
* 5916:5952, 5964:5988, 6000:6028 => -0.5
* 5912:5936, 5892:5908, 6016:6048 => 0.4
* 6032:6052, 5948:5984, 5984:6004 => 0.5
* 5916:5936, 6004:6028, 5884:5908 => 1.6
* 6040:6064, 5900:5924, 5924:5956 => 1.4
